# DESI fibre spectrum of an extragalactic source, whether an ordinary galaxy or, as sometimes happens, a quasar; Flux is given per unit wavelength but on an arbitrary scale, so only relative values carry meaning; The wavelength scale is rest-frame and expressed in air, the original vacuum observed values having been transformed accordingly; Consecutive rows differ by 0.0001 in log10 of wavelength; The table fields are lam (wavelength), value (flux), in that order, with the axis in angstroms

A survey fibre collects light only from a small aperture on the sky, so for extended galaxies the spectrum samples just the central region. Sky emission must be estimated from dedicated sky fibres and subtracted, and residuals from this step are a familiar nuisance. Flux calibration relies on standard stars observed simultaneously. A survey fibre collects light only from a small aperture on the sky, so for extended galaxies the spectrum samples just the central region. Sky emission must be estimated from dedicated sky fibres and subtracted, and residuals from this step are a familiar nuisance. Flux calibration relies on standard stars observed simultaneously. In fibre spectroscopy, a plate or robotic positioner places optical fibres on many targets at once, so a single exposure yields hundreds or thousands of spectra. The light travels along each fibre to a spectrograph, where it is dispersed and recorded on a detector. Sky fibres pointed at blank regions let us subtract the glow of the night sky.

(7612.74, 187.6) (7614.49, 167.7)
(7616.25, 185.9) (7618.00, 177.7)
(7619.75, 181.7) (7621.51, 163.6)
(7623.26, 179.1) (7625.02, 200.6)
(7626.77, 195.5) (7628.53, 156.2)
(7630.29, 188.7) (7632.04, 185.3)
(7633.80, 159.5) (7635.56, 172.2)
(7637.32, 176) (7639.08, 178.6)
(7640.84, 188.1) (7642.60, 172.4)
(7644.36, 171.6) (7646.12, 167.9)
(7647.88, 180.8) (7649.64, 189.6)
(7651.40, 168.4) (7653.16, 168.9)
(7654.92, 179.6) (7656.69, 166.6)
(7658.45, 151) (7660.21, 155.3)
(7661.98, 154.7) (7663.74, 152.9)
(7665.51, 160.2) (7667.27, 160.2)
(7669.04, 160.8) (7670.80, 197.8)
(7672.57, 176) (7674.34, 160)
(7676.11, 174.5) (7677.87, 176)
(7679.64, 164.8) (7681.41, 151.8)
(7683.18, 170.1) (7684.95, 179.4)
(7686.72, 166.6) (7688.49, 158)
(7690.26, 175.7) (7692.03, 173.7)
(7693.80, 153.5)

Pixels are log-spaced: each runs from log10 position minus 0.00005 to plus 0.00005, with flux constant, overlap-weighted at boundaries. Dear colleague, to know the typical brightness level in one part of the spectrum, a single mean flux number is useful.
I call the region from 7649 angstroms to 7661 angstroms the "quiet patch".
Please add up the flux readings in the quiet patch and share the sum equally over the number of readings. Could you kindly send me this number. 168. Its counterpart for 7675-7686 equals 169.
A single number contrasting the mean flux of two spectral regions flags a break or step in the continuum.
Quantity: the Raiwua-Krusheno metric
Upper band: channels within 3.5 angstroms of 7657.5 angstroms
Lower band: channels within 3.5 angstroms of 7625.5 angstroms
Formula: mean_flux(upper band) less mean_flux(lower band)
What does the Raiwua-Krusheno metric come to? -20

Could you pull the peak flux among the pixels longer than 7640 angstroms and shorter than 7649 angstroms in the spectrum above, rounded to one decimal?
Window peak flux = 188.1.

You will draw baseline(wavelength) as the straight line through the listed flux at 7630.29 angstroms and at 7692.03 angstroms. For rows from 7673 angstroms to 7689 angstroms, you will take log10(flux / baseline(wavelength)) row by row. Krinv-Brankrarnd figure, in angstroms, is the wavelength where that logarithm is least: 7681.41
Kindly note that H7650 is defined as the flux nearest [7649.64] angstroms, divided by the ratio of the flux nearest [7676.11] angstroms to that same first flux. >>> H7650 206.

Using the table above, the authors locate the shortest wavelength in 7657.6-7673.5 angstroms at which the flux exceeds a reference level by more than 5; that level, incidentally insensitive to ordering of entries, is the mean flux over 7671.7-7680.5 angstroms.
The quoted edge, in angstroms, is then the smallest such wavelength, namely 7670.80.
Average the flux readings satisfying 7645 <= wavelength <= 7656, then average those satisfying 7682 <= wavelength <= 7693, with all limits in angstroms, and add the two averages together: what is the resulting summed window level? 346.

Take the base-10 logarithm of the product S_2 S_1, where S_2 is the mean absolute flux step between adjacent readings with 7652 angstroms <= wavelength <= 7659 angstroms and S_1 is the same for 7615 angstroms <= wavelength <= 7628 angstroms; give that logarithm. 2.20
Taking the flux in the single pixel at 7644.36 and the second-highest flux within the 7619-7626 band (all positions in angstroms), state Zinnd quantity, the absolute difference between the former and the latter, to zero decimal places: 10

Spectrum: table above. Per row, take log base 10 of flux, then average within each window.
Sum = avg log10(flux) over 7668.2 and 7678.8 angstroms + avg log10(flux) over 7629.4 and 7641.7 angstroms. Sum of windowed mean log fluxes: 4.49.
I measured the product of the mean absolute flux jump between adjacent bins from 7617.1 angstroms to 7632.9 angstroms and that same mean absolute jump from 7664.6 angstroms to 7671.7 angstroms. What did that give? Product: 218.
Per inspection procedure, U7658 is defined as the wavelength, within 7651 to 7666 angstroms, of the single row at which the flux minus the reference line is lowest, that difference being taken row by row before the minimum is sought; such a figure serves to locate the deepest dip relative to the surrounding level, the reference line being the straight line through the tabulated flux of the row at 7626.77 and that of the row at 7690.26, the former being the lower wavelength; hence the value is 7658.45 angstroms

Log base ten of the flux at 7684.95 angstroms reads 2.254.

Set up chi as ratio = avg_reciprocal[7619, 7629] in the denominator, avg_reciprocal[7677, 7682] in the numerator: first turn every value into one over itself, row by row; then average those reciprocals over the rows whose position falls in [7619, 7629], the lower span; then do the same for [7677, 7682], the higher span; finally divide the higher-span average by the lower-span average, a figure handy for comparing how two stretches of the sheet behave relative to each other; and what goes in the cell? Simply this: 1.09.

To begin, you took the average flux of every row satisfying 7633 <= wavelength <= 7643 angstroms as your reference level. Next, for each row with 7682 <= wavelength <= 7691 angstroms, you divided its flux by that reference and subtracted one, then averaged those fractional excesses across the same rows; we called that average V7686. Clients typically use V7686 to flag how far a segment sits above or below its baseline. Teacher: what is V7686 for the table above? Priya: -0.03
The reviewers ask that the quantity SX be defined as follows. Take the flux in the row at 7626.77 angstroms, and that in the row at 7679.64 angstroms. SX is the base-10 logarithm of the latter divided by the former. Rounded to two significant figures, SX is -0.074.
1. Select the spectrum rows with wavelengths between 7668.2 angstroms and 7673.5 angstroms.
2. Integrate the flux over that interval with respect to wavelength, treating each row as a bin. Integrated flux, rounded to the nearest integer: 944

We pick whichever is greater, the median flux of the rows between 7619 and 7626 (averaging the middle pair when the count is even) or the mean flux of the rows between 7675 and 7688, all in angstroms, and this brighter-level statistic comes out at 180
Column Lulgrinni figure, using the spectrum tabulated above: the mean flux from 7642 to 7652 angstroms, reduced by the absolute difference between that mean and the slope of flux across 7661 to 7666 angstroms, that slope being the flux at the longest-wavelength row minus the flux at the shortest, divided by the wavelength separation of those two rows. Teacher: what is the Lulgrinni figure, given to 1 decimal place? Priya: 1.6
